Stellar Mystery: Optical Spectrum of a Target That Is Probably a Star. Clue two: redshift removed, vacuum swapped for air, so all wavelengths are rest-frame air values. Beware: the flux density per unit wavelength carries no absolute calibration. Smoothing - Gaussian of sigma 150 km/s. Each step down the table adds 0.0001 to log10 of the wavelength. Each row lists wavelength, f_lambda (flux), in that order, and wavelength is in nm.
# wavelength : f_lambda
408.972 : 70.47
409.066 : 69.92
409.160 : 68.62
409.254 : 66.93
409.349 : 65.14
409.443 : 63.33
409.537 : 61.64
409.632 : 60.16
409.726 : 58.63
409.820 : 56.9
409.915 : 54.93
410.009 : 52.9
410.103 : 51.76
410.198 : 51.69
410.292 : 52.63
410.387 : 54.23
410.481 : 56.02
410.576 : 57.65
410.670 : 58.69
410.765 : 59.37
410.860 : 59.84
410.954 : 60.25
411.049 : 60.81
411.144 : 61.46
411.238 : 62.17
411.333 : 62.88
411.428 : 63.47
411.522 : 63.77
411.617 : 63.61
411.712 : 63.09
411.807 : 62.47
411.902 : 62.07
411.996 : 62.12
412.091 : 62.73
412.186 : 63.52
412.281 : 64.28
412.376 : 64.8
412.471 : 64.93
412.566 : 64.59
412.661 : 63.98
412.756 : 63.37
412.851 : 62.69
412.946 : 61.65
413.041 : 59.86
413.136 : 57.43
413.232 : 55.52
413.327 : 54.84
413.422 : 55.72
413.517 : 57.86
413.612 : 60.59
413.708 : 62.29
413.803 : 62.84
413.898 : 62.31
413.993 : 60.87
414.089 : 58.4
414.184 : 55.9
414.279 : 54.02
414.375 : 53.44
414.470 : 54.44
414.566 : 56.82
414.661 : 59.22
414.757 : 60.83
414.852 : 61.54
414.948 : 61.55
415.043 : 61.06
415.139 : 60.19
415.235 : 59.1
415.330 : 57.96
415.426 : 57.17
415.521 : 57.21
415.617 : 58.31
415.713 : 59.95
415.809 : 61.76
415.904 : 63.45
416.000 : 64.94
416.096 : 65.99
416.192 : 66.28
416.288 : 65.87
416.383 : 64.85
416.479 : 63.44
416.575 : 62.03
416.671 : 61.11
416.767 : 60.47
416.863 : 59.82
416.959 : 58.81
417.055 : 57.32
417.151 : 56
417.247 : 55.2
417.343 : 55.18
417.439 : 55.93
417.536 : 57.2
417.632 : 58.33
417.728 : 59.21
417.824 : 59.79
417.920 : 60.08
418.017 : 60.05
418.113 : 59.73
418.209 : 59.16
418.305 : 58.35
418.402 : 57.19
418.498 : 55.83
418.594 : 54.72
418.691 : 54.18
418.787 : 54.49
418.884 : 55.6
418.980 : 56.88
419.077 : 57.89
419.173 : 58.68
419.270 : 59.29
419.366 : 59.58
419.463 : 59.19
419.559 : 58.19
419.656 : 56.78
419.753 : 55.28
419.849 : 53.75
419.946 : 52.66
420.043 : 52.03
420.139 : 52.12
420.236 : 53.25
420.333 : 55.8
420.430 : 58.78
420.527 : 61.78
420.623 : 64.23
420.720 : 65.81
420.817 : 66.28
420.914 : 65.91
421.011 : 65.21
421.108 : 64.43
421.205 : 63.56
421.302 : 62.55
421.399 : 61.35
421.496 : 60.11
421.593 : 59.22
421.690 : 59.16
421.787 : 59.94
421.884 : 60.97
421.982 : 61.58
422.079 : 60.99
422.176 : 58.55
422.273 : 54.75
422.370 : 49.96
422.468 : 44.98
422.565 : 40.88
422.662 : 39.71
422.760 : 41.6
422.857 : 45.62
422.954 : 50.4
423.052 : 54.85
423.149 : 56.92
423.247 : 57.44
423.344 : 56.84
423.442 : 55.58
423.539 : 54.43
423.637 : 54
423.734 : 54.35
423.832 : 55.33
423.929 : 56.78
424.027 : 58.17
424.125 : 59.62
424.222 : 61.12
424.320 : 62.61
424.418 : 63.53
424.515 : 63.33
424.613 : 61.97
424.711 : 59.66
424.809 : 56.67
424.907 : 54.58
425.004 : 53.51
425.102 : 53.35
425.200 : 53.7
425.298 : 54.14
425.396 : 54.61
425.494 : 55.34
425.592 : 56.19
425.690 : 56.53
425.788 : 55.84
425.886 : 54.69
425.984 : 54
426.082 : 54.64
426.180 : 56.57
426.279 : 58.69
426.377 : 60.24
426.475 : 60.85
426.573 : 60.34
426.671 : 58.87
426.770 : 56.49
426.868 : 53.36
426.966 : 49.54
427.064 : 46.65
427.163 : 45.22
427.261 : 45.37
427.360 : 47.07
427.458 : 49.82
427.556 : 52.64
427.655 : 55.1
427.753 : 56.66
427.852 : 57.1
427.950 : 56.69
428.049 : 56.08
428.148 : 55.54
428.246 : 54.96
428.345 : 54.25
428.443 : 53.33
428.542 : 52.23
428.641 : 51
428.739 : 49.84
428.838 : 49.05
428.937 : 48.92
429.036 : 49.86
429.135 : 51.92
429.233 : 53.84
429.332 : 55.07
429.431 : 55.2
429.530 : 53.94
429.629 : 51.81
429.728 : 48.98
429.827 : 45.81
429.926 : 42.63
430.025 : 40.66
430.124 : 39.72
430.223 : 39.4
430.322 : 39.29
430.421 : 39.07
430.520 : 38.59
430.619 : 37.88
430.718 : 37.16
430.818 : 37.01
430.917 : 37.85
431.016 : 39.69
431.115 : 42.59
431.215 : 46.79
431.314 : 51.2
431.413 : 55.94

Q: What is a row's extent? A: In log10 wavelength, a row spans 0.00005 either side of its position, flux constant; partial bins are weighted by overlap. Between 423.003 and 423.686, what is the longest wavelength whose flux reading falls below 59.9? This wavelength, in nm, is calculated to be 423.637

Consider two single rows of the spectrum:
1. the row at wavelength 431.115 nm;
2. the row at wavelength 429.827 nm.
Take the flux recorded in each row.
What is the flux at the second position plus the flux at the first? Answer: 88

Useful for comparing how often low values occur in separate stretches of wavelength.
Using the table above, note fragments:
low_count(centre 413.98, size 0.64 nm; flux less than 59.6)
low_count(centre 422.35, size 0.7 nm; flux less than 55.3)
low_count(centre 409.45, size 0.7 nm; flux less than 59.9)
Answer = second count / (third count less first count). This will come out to -2.5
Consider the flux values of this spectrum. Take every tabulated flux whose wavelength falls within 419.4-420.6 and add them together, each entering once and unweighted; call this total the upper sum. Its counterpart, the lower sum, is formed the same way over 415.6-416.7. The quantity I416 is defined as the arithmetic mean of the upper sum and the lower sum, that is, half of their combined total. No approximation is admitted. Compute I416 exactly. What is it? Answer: 714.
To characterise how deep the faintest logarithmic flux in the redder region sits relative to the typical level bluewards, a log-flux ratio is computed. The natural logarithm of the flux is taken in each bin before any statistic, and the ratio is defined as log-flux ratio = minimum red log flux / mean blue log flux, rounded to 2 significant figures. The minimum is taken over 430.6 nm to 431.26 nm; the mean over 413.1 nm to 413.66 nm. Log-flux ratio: 0.89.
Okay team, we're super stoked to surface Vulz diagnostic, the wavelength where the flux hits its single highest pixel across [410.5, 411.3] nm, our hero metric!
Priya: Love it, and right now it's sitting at 411.238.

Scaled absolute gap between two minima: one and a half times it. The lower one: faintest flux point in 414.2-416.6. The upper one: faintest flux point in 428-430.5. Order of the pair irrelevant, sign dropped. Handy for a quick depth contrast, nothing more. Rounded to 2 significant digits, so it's 22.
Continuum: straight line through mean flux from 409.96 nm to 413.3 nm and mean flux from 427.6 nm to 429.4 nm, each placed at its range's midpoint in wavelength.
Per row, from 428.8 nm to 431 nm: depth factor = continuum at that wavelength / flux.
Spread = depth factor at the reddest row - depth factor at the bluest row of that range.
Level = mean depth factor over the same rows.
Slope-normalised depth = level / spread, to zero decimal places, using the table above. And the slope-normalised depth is 4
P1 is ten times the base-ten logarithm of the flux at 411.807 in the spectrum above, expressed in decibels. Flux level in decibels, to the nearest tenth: 18.0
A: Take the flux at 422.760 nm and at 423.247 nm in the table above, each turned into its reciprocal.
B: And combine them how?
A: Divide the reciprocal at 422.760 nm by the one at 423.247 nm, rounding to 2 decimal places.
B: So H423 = 1.38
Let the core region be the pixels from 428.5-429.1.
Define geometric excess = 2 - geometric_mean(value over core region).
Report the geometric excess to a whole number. -48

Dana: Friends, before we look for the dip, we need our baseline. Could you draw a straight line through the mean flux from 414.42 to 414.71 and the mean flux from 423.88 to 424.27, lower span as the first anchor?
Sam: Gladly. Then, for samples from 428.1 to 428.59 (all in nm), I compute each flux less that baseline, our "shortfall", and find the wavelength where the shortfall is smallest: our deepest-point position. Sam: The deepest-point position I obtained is 428.542 nm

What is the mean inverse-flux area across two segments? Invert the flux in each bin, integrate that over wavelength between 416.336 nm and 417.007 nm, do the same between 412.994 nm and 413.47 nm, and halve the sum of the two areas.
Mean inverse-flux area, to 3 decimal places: 0.010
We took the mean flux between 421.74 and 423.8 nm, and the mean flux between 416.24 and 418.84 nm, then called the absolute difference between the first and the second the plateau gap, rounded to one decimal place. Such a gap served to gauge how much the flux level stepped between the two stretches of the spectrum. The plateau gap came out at 5.6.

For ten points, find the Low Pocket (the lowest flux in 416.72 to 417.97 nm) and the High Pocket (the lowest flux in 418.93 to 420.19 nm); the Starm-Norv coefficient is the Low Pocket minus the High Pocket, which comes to 3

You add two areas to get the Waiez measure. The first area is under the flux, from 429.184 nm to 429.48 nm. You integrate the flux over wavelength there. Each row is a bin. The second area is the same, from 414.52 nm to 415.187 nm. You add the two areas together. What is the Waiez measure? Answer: 56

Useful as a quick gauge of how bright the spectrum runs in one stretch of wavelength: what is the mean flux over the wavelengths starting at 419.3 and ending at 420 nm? 56.5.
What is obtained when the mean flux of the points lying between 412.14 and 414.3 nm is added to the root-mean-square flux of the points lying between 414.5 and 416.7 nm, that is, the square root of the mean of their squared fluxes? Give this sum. 122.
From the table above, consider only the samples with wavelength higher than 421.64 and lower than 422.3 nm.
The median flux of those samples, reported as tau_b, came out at 59.9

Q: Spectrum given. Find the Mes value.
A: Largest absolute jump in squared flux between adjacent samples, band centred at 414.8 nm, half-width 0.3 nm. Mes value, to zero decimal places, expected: 278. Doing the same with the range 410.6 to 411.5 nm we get 89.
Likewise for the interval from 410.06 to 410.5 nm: 197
